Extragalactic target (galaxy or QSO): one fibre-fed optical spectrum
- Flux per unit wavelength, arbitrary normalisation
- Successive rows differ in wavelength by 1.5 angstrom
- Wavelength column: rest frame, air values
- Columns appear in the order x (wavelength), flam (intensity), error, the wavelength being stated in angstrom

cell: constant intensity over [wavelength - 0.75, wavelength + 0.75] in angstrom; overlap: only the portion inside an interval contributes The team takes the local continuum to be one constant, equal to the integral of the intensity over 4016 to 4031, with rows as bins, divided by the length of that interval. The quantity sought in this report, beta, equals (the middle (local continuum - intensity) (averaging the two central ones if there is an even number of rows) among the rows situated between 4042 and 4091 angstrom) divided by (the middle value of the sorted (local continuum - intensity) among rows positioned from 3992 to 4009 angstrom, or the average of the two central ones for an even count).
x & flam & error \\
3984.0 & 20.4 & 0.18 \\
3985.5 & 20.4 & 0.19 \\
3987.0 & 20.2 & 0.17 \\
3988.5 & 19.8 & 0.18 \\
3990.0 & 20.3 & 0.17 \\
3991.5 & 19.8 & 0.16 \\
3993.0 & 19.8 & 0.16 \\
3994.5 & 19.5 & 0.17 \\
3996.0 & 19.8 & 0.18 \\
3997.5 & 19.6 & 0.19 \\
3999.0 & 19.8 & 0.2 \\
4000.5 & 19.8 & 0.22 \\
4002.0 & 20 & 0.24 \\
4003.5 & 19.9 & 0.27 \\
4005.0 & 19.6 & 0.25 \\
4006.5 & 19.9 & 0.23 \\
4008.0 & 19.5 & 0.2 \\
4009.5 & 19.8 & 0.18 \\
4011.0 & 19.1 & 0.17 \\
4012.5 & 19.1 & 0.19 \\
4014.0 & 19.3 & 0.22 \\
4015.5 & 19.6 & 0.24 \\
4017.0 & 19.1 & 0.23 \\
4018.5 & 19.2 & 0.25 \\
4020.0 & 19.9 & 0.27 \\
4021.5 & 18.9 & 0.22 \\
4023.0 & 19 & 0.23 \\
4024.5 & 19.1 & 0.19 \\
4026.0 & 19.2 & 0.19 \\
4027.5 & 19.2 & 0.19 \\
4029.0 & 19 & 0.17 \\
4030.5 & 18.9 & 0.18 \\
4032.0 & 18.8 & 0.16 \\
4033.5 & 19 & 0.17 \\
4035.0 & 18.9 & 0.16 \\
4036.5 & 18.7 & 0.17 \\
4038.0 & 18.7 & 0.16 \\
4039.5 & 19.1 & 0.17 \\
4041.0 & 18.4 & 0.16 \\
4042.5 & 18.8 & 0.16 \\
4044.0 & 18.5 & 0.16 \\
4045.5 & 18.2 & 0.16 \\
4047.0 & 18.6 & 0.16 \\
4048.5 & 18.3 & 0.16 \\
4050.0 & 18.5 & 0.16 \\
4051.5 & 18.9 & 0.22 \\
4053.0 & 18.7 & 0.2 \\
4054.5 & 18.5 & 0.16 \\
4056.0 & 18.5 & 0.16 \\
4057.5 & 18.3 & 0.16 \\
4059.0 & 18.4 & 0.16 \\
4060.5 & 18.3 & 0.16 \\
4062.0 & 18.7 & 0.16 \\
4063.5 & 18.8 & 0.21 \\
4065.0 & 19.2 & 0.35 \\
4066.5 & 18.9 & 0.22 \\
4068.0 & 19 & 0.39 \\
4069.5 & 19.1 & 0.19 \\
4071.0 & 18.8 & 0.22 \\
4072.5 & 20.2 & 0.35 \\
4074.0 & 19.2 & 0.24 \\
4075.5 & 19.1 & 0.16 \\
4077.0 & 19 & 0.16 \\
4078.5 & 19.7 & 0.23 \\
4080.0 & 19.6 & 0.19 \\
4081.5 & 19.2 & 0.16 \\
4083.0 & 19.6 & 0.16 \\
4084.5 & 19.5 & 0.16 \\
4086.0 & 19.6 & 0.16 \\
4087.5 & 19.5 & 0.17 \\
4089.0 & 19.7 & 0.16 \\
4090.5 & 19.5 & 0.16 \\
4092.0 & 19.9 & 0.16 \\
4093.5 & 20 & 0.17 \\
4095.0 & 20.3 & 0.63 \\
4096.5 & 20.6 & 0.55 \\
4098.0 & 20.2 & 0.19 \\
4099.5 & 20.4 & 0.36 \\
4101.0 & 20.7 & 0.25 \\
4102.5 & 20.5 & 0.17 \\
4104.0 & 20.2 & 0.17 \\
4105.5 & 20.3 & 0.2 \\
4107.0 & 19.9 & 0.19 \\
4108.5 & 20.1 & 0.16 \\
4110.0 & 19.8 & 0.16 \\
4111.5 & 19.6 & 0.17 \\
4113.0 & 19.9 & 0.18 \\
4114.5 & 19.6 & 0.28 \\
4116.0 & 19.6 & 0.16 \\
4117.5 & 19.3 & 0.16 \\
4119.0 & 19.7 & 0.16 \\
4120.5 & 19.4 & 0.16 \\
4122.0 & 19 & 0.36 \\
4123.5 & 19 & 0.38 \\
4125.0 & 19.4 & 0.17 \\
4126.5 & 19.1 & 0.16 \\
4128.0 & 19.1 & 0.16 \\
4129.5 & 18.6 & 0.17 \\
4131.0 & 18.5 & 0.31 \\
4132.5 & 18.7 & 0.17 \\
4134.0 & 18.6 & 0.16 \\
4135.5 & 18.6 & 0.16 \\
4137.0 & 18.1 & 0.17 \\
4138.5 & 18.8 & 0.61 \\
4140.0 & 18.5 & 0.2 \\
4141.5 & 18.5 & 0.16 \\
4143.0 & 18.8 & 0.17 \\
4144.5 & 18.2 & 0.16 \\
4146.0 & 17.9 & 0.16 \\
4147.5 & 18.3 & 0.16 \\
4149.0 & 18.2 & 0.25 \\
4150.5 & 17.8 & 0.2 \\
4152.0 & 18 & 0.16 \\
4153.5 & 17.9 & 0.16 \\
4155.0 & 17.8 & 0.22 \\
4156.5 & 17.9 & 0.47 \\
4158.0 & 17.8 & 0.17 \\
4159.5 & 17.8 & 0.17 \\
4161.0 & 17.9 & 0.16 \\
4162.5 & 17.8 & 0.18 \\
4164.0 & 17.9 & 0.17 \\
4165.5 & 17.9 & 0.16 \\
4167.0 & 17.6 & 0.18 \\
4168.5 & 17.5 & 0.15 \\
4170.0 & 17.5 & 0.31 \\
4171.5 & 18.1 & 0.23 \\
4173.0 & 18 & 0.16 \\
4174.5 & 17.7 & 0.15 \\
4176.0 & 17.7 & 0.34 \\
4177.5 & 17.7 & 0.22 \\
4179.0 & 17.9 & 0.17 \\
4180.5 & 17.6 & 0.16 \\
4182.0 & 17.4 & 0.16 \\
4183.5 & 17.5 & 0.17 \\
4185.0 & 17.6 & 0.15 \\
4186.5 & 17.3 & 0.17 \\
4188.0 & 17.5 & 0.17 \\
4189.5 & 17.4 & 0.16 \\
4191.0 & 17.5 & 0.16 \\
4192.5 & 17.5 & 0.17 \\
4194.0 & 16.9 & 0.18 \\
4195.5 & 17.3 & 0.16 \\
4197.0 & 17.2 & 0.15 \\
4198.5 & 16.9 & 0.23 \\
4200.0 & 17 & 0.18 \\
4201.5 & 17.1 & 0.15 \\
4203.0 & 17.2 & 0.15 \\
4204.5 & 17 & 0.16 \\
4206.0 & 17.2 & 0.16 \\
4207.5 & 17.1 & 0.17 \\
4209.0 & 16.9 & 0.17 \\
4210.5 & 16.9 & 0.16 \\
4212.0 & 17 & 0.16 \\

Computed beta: -0.4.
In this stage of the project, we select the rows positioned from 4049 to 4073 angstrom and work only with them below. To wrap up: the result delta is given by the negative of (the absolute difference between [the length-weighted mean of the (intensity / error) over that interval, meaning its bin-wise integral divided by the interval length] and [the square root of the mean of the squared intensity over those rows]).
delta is -76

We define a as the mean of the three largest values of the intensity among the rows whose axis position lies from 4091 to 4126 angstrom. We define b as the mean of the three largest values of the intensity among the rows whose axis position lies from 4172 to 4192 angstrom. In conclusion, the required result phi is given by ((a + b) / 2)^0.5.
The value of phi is 4.39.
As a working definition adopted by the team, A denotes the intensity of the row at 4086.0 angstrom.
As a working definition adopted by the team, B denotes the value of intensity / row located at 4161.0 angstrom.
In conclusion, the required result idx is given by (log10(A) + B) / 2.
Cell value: 9.6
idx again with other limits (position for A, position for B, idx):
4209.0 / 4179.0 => 9.6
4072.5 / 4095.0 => 10.8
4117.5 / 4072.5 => 10.7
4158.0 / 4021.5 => 10.1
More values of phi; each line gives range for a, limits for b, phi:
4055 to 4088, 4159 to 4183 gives 4.35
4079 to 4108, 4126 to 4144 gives 4.45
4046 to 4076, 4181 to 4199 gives 4.31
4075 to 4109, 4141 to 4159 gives 4.42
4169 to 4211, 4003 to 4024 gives 4.35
